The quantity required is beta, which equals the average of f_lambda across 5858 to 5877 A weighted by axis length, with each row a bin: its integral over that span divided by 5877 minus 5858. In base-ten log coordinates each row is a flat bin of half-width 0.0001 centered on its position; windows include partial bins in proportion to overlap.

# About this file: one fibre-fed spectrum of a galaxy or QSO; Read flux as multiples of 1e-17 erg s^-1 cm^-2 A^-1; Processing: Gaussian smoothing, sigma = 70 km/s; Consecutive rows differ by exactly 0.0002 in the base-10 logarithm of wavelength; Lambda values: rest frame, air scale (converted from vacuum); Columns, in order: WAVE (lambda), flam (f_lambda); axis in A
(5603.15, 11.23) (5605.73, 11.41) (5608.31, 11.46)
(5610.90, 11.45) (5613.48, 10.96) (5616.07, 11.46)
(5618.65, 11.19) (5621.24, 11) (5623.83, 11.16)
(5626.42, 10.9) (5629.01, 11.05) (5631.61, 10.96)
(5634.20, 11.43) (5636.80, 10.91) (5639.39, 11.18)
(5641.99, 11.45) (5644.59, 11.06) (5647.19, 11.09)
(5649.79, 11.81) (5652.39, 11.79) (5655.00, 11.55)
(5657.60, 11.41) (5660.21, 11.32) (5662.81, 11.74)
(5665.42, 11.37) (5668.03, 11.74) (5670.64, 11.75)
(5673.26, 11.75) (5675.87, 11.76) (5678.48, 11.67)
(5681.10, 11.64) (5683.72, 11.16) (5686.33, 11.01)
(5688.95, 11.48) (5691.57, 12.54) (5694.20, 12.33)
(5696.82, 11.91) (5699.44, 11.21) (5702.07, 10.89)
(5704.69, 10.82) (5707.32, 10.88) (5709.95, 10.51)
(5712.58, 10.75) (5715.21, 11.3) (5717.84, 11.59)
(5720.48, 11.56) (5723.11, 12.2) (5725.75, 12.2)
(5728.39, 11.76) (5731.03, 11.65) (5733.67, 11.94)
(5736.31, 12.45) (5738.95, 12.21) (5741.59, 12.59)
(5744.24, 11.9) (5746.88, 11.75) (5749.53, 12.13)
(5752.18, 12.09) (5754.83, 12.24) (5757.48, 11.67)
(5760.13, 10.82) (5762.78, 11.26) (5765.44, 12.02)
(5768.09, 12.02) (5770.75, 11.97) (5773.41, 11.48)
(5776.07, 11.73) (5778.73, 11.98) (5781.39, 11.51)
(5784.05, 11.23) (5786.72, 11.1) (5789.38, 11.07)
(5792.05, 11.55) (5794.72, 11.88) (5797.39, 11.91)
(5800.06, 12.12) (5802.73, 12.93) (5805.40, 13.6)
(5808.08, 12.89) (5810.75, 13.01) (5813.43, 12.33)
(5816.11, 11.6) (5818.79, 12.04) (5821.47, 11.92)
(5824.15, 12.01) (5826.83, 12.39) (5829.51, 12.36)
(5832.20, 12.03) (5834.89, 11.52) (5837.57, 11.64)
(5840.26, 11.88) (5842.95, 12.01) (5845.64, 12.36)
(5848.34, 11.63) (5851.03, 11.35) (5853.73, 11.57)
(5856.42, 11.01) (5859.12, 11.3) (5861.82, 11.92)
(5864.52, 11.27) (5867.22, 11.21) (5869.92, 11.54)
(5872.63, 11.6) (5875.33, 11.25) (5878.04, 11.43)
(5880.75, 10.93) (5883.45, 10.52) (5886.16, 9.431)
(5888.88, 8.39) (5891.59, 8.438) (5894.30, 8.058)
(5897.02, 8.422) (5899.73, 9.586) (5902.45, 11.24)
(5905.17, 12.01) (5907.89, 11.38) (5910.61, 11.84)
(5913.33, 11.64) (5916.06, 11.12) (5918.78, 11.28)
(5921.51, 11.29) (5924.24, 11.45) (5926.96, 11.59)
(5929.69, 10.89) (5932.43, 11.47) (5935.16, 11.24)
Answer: 11.4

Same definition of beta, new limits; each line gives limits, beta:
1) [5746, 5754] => 12.0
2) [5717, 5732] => 11.8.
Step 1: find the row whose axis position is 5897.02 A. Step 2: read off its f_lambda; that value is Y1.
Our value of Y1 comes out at 8.422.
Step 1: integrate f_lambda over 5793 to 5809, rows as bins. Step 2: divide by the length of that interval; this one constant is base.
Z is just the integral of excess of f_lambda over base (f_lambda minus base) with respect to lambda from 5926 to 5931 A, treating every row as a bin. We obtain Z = -7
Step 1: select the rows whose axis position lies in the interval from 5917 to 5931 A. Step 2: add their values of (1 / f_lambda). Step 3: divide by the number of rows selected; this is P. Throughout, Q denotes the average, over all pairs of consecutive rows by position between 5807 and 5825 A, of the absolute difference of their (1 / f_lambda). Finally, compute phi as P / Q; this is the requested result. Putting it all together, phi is 36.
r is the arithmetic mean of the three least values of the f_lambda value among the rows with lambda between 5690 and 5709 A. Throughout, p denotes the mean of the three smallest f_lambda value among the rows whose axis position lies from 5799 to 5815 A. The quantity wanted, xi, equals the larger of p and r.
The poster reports 12.4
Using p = 12.4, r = 10.9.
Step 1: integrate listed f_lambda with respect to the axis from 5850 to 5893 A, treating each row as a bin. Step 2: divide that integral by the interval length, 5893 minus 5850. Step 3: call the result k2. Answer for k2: 10.8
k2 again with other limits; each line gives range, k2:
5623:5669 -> 11.3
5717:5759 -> 12.0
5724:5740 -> 12.0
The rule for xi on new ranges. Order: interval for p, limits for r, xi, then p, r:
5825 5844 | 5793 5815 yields 12.0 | 11.7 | 12.0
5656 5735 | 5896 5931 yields 10.7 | 10.7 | 9.6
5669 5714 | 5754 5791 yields 11.0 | 10.7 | 11.0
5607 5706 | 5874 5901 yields 10.9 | 10.9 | 8.3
